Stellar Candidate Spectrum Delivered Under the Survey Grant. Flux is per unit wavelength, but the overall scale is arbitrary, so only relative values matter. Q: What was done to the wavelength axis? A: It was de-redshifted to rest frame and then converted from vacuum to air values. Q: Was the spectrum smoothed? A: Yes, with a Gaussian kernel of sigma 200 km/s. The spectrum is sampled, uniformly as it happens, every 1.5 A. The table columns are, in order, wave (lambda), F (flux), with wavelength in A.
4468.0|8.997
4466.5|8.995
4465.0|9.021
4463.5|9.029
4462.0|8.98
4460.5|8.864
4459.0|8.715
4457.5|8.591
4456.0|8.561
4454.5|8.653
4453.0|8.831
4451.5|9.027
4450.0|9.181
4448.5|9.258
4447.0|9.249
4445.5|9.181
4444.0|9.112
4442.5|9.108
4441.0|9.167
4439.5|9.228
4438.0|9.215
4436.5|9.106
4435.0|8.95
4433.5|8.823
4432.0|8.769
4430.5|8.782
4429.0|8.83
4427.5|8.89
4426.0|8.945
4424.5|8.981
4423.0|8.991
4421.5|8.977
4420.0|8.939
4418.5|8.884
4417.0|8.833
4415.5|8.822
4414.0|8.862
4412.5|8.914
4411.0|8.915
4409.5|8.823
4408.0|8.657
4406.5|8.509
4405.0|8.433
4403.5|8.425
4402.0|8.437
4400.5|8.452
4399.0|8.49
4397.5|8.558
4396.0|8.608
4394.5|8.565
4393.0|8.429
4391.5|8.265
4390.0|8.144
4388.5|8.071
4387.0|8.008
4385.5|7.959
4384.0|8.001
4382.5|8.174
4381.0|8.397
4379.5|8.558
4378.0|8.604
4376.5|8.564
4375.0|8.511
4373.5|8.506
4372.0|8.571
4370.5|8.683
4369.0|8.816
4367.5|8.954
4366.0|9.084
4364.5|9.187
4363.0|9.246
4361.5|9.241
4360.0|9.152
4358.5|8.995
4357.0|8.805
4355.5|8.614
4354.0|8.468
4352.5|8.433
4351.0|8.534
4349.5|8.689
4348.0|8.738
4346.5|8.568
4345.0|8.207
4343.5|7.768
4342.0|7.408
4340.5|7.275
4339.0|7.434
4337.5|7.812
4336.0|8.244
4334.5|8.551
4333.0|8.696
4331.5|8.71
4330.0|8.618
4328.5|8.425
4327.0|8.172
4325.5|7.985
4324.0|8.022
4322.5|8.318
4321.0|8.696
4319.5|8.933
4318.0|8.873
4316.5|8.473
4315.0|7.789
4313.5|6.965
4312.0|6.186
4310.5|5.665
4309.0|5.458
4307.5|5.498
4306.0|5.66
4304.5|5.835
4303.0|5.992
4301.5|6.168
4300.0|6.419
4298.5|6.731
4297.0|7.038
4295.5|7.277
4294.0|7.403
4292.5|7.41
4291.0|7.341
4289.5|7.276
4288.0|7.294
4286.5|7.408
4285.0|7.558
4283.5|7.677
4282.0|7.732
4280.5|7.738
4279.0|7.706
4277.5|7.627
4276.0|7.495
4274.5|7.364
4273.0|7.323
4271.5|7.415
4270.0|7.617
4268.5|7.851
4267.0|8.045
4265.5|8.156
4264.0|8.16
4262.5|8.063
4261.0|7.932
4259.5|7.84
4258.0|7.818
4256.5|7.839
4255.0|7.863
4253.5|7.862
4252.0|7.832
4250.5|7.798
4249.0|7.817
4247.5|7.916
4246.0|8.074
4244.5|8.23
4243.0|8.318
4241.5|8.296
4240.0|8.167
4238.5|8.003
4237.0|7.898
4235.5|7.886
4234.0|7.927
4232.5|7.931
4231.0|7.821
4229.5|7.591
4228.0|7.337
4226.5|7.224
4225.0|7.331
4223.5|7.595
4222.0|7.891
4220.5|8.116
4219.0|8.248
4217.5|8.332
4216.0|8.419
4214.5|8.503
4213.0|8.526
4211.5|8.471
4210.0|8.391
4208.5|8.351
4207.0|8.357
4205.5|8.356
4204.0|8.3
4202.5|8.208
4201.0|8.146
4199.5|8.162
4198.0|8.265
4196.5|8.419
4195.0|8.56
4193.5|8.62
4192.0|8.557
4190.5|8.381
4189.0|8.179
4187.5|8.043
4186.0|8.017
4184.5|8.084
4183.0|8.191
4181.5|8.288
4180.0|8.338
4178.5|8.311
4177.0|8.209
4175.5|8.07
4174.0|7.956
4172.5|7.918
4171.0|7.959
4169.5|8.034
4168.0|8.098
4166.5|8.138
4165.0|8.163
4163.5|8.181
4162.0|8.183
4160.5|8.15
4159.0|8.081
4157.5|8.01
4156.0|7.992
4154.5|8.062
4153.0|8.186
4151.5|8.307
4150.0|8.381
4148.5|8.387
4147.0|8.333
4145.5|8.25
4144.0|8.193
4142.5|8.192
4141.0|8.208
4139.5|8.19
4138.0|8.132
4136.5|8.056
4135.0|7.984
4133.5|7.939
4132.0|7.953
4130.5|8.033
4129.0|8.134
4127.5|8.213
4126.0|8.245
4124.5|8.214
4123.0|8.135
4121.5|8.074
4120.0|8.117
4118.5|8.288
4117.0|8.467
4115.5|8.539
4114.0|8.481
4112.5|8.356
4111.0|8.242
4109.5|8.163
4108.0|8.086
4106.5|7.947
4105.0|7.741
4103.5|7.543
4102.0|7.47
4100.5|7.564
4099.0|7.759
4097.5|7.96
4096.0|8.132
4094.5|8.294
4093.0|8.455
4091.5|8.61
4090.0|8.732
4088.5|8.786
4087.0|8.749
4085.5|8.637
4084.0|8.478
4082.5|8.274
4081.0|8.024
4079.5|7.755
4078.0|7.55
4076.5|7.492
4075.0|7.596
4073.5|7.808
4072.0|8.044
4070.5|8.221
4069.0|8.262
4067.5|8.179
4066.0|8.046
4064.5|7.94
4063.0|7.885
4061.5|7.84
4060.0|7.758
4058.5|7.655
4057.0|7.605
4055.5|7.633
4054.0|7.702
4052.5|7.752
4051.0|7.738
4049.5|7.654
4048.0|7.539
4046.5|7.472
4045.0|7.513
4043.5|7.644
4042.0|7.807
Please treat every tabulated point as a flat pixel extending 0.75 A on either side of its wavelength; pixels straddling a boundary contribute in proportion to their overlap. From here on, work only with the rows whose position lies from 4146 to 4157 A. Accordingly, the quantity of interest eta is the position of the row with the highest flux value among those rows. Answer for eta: 4148.5 A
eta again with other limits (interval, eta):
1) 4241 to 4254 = 4243.0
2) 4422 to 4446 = 4439.5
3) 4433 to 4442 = 4439.5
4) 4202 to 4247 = 4213.0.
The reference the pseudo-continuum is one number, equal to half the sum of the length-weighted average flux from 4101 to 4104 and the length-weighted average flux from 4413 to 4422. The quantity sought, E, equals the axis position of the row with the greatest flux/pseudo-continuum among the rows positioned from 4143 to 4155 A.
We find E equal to 4148.5 A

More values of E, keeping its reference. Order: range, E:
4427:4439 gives 4438.0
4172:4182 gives 4180.0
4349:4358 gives 4357.0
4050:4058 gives 4052.5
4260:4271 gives 4264.0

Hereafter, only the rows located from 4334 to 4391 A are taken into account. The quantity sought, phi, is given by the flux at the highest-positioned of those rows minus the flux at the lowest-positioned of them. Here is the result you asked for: -0.4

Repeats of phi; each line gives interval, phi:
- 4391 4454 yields 0.6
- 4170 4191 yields 0.4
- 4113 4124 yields -0.3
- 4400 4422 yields 0.5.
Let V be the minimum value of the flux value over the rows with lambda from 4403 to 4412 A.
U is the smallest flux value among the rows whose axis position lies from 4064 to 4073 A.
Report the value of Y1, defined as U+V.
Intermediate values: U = 7.94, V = 8.425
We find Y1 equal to 16.4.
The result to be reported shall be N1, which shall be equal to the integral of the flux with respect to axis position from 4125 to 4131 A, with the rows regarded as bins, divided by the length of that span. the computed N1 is 8.2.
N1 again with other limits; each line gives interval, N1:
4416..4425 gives 8.9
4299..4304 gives 6.2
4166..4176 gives 8.0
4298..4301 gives 6.5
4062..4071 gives 8.1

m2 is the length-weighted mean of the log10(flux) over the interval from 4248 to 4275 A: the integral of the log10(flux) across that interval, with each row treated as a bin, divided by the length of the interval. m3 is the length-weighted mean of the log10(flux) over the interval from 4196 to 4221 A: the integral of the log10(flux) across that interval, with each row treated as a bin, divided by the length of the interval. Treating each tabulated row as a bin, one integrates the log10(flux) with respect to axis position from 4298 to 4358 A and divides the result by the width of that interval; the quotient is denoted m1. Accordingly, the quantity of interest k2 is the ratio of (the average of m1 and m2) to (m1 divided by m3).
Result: 0.93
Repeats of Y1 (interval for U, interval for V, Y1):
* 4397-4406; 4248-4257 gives 16.2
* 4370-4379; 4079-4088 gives 16.3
